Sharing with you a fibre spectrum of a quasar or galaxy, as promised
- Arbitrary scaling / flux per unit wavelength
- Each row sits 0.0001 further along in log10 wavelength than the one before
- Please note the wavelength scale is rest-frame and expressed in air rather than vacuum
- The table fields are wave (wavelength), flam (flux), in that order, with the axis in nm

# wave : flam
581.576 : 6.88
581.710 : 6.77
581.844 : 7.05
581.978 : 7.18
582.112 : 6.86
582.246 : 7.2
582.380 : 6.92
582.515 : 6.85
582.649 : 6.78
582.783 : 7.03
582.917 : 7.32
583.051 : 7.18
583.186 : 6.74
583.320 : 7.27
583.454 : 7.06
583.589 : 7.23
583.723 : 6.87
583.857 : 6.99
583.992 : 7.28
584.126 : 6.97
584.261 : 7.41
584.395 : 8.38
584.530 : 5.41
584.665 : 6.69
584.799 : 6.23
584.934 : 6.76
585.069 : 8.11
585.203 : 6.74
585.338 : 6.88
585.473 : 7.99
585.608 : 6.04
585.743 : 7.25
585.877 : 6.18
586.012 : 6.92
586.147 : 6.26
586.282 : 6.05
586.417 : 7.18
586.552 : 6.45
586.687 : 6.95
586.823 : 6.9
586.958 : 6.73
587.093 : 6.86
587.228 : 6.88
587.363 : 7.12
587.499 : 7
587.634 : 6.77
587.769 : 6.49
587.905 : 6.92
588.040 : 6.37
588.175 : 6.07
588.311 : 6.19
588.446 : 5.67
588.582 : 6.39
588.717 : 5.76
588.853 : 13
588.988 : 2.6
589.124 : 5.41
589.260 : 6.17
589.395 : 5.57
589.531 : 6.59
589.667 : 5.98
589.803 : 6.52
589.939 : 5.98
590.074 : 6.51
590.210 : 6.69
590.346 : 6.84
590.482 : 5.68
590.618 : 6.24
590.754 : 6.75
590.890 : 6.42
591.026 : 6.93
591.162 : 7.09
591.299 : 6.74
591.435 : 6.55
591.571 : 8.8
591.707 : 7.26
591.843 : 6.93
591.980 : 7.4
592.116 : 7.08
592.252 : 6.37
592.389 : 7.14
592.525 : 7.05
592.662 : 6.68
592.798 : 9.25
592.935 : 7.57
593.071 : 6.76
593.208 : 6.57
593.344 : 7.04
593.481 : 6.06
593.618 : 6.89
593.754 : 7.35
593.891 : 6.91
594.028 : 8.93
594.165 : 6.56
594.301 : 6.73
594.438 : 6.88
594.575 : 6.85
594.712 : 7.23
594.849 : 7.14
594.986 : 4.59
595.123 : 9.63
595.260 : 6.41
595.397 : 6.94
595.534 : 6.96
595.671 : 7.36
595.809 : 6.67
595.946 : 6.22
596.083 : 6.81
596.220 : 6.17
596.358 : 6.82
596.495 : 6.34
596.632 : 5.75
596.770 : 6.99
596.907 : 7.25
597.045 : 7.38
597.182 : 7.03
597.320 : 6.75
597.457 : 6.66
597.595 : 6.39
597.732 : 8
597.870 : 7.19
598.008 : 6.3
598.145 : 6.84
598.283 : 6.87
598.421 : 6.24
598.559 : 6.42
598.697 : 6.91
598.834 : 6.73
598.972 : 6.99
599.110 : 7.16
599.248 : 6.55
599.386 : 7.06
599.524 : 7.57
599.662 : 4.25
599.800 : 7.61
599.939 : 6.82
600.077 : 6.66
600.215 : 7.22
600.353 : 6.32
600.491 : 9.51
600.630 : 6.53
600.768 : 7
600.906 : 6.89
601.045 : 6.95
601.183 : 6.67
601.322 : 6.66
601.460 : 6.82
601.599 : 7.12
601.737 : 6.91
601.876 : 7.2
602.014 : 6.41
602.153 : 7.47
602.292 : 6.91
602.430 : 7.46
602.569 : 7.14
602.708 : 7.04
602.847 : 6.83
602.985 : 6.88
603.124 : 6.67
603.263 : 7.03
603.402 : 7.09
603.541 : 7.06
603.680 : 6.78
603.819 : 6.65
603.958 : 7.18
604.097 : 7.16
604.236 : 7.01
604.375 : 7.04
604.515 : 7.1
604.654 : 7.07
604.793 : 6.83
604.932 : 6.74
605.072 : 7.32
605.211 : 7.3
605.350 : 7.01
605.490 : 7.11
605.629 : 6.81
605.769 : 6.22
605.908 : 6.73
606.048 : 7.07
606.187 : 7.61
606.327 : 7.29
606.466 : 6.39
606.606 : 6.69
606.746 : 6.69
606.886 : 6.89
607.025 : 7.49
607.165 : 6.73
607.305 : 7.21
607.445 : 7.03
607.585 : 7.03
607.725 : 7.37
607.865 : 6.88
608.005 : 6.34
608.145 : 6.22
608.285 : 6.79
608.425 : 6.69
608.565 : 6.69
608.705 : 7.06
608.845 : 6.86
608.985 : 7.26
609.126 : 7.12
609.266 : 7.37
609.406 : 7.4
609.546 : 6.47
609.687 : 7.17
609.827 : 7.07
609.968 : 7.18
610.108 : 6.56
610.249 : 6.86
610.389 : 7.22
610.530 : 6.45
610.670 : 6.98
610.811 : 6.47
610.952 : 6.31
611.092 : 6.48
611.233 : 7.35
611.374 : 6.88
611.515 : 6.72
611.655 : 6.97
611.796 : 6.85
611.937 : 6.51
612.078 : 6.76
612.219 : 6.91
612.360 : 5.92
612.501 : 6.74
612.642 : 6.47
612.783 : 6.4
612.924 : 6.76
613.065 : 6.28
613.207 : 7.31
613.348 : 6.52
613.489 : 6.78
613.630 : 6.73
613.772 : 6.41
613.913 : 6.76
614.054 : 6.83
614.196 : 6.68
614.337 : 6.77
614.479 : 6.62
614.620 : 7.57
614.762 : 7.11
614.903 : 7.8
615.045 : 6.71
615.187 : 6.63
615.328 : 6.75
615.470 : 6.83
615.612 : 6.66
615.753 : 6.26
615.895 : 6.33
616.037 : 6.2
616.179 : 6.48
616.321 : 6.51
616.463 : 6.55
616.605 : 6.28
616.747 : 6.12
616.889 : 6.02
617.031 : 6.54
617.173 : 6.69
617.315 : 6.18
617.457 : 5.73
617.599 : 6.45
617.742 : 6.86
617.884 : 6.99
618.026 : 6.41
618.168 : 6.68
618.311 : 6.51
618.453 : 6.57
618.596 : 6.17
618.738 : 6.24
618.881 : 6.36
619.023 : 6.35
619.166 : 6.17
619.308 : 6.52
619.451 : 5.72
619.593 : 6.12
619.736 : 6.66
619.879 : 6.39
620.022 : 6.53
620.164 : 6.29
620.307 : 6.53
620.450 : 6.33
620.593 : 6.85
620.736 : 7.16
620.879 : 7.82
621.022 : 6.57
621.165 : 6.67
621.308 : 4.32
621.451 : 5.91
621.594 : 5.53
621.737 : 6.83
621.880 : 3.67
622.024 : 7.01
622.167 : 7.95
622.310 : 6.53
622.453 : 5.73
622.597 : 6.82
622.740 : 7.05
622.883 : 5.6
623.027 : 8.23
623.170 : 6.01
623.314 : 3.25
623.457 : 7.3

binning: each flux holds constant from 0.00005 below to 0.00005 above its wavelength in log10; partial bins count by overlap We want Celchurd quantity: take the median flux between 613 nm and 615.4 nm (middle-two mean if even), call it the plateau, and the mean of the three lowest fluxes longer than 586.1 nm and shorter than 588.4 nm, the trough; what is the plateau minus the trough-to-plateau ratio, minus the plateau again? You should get -0.90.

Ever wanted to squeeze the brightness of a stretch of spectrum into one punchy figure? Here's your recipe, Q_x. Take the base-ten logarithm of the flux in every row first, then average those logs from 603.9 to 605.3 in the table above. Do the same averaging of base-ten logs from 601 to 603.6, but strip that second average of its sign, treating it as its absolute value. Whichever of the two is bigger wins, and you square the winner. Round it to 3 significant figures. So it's 0.722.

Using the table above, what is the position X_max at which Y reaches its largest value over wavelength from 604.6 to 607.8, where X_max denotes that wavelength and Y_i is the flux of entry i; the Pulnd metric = 606.187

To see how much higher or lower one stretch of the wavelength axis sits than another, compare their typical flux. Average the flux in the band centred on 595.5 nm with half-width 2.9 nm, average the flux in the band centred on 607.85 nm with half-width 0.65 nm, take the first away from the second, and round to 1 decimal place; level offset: -0.1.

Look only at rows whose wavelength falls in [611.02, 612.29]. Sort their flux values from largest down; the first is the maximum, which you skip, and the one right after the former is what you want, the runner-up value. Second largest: 6.97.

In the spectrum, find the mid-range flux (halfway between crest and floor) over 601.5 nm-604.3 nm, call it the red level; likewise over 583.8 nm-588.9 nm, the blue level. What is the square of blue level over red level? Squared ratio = 1.76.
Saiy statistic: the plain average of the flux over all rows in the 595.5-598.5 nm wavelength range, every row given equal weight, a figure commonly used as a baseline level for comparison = 6.77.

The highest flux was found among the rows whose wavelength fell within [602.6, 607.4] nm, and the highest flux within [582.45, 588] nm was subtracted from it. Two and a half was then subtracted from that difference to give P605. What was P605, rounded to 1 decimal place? -3.3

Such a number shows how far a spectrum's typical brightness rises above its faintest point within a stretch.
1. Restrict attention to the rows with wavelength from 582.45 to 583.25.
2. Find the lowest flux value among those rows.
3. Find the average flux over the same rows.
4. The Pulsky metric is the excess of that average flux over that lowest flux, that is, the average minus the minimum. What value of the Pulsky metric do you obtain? 0.24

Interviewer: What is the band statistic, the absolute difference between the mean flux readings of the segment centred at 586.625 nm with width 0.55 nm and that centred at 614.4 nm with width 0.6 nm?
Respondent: 0.04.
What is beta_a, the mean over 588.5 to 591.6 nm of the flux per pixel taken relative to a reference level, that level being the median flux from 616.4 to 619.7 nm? 1.03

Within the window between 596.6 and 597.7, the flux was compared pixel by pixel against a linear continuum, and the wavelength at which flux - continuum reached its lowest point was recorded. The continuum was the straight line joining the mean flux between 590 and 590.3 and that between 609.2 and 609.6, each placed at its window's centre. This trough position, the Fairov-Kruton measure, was 596.632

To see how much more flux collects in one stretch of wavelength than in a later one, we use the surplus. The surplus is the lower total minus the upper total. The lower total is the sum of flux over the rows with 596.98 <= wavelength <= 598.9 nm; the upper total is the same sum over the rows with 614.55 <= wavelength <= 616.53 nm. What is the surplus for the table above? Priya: 1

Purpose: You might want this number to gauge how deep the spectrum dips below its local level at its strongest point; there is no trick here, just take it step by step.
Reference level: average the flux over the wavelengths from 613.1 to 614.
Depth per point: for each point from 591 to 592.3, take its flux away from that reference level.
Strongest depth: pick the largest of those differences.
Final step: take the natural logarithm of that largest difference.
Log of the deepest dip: -1.0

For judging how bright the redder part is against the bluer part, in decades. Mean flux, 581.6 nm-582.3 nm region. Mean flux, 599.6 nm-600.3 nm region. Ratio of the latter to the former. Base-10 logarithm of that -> -0.03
